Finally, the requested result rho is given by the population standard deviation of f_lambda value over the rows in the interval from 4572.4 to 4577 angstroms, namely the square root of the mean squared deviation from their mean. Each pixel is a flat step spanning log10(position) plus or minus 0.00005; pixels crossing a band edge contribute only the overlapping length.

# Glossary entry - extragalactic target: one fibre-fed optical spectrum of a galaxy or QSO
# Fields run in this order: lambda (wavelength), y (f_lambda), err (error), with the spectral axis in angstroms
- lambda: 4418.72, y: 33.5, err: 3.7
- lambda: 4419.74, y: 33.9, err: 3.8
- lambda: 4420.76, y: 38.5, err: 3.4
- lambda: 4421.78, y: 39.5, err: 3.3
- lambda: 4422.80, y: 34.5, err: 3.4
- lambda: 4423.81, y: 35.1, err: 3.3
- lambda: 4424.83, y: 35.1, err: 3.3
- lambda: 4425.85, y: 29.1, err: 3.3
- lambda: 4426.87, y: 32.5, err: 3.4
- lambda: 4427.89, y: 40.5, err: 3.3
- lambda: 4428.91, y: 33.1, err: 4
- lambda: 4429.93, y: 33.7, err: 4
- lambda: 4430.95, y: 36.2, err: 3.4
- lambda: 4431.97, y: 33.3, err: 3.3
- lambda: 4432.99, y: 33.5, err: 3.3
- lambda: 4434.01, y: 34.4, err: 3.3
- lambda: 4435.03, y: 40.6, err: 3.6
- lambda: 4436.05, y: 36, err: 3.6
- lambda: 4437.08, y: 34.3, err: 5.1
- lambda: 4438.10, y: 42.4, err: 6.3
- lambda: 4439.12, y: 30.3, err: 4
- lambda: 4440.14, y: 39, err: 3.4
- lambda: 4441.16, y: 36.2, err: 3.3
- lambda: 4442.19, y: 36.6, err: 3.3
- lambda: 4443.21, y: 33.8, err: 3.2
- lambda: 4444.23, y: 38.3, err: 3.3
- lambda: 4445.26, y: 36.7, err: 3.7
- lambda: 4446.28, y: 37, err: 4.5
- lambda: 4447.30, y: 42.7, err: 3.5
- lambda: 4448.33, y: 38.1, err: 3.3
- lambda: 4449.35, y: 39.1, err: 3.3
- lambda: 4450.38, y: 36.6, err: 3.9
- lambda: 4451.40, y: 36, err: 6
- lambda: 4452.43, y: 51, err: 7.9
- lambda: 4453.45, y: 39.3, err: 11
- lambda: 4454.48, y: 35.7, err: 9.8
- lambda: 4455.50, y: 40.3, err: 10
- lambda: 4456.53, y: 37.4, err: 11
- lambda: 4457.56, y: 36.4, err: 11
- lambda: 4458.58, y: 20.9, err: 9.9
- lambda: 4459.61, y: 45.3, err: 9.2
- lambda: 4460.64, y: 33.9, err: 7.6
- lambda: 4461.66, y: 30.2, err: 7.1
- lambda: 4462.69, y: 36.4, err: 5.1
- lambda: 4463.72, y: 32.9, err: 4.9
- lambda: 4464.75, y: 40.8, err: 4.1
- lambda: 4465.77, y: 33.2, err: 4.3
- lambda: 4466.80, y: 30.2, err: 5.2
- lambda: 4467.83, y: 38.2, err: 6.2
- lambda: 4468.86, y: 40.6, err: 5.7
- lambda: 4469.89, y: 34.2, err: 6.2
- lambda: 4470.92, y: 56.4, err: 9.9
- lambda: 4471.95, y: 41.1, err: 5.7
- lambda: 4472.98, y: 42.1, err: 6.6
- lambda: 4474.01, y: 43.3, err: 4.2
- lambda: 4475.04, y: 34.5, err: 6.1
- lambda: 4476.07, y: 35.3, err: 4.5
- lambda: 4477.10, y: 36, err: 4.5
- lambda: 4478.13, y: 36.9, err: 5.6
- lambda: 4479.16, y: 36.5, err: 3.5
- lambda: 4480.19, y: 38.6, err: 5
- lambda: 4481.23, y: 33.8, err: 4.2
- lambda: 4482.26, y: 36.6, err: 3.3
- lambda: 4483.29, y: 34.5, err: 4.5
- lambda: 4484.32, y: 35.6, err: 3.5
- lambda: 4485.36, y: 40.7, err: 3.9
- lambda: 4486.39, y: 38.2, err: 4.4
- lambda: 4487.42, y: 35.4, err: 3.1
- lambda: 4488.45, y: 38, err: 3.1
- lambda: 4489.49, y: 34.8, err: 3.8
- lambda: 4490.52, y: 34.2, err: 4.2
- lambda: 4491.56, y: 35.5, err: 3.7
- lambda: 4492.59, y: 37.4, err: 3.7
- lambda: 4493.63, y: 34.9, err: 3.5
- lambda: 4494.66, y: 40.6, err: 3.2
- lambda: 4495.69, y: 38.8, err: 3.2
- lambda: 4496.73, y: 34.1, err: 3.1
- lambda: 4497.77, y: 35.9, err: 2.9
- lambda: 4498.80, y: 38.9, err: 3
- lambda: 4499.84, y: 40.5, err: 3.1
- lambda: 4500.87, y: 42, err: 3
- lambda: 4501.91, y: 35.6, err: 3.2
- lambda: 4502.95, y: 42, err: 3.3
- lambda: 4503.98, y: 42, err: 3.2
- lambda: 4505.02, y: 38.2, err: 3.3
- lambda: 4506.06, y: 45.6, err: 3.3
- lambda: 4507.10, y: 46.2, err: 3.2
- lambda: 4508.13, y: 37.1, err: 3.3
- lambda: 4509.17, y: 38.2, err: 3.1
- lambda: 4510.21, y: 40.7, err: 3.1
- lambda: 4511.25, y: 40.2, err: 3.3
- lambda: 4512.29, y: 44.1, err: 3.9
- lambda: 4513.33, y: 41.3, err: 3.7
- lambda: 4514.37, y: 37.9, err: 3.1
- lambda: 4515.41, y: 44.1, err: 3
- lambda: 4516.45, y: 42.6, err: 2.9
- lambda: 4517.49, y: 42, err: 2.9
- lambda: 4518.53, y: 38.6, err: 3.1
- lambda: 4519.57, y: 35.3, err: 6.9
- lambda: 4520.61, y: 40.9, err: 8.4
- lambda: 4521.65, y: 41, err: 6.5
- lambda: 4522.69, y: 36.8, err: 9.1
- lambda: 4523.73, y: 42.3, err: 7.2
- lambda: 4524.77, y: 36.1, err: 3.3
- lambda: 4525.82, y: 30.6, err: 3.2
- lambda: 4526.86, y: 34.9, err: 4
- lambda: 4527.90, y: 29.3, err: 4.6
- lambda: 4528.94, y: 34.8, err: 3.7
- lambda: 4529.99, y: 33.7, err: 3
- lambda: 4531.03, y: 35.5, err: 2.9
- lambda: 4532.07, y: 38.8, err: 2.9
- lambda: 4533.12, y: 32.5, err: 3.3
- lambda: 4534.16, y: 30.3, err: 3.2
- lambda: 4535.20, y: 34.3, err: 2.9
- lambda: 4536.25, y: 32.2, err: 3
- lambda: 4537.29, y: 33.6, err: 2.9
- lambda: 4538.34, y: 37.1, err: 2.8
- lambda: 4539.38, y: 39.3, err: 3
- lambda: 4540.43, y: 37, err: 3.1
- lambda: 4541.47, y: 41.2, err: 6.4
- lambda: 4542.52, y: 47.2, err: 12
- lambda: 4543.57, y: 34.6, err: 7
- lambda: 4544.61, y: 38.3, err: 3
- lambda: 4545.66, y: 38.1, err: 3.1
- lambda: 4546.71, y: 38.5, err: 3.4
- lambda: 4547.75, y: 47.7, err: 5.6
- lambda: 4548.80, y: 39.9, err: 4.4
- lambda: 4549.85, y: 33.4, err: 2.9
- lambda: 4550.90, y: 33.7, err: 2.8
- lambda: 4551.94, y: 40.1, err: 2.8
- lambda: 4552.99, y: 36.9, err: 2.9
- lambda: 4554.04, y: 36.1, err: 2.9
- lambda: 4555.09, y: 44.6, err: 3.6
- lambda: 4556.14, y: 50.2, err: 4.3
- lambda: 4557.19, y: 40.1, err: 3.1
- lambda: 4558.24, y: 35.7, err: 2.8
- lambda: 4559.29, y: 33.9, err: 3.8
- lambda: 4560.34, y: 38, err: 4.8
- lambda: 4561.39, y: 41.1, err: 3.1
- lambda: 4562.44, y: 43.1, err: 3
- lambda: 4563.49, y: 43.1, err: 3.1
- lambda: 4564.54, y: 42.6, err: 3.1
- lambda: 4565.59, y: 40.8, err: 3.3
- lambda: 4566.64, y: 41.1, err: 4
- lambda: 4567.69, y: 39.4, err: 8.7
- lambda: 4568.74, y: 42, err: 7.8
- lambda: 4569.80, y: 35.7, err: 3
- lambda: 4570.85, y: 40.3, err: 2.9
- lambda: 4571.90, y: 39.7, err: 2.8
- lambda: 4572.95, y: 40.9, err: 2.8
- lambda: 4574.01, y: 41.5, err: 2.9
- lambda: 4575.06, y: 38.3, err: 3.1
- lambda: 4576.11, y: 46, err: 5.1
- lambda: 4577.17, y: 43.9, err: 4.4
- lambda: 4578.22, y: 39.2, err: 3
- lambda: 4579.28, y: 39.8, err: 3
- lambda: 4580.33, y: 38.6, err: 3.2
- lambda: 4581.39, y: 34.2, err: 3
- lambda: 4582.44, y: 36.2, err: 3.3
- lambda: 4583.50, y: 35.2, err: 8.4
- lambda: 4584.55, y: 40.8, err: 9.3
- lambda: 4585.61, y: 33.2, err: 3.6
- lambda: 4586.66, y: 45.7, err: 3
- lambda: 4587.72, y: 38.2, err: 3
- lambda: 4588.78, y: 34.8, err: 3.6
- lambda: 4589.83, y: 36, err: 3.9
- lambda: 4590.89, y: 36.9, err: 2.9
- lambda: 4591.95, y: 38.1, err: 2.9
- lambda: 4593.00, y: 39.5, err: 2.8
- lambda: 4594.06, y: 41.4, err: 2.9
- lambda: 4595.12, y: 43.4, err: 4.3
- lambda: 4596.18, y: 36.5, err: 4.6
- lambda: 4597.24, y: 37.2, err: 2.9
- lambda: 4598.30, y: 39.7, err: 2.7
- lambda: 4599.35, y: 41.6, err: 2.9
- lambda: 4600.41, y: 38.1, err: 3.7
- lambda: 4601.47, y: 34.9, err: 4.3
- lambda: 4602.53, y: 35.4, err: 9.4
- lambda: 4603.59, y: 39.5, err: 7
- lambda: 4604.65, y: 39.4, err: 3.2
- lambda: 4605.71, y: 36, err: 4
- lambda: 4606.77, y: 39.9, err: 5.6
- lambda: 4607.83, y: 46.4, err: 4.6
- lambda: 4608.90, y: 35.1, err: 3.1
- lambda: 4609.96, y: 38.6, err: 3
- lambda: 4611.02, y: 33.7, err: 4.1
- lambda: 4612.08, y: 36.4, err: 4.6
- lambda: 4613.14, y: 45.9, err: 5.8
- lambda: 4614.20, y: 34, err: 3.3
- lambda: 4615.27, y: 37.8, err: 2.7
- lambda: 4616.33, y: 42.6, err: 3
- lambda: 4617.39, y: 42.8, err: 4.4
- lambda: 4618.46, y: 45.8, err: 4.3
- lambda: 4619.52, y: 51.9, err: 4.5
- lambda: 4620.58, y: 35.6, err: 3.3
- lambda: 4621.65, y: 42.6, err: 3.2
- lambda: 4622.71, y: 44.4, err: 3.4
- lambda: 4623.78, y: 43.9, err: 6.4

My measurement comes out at 2.77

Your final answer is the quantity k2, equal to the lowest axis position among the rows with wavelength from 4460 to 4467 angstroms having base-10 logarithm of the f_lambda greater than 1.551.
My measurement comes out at 4462.69 angstroms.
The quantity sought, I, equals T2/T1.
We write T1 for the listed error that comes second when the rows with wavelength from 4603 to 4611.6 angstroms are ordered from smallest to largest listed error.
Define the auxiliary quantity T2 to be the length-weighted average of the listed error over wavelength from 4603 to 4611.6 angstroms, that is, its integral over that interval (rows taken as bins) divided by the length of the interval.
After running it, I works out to 1.41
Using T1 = 3.10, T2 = 4.4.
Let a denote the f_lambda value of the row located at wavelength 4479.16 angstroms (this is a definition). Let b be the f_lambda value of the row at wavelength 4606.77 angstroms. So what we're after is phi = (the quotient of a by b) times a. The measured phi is 33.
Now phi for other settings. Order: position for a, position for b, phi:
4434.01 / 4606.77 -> 30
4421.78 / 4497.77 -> 43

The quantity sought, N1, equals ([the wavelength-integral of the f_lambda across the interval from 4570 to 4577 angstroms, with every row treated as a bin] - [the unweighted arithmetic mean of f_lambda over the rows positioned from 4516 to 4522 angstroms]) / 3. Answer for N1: 82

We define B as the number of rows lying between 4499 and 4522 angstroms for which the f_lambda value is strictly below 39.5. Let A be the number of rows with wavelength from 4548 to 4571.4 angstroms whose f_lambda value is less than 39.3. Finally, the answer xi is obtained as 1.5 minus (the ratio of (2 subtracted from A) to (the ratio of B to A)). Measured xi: -5.4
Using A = 8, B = 7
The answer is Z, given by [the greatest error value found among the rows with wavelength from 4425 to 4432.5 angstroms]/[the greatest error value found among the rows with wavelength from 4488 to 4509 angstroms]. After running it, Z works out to 0.95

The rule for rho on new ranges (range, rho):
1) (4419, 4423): 2.44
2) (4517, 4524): 2.51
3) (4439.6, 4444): 1.84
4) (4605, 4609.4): 4.45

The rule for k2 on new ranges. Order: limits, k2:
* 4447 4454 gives 4447.30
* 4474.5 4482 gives 4477.10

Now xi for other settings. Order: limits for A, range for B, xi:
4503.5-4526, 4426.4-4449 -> -2.0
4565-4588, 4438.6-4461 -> -2.0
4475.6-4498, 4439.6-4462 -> -18.5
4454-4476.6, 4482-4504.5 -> -9.0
